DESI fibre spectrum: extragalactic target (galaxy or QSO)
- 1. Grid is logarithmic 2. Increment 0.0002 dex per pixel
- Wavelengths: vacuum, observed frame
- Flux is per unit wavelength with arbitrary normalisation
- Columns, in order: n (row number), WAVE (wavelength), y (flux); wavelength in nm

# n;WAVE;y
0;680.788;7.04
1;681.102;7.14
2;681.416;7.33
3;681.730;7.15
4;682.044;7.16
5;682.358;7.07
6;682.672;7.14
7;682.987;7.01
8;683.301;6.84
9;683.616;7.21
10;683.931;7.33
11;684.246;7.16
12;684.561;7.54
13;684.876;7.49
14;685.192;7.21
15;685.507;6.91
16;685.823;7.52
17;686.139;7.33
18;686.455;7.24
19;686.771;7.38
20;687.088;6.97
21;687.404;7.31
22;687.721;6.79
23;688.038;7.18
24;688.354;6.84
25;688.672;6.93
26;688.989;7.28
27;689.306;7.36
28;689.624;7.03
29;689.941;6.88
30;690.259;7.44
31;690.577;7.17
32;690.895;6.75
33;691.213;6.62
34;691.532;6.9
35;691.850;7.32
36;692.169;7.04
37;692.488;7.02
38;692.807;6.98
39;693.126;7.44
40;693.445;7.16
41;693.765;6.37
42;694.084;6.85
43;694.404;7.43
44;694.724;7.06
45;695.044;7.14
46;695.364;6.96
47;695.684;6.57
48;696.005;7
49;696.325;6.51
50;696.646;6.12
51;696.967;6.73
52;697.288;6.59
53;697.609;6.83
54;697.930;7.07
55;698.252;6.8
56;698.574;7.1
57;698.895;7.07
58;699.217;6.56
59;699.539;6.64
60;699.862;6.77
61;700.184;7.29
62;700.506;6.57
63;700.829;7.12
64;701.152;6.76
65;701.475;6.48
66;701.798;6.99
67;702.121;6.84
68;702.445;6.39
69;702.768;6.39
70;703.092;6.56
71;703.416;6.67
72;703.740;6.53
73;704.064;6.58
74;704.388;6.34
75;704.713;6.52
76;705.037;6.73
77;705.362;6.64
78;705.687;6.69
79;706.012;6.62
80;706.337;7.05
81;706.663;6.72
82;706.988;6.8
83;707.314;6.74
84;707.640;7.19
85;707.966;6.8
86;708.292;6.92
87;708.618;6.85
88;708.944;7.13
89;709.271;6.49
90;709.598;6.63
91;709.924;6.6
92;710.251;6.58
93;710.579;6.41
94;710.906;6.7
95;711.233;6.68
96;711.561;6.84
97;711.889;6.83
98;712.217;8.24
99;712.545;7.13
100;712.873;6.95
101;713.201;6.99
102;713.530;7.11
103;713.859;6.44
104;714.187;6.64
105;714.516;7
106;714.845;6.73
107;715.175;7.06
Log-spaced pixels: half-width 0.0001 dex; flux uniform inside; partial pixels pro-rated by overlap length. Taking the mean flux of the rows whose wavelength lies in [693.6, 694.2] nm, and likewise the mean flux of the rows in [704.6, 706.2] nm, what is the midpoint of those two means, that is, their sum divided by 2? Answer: 6.62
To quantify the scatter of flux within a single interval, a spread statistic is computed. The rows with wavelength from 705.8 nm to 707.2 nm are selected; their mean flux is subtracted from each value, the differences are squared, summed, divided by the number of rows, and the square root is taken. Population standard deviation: 0.16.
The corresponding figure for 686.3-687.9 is 0.22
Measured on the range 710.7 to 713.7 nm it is 0.45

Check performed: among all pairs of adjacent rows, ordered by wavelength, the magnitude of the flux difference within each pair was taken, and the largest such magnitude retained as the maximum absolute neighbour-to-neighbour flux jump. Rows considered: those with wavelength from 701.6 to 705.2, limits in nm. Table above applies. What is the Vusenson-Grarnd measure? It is 0.45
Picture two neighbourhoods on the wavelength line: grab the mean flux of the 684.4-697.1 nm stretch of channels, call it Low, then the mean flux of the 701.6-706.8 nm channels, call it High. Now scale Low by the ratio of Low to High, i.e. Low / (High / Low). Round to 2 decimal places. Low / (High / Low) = 7.47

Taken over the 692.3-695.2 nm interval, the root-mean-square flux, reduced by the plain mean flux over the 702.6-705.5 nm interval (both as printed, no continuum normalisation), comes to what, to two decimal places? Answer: 0.51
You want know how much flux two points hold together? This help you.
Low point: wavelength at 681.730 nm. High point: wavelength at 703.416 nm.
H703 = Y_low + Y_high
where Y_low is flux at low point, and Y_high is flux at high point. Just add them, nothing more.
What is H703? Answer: 13.8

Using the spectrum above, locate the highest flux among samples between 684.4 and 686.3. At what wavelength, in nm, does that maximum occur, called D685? 684.561 nm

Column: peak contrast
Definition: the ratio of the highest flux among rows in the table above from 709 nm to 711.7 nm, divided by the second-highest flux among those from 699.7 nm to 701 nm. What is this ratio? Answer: 0.96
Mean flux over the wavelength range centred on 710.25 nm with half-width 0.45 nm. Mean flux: 6.53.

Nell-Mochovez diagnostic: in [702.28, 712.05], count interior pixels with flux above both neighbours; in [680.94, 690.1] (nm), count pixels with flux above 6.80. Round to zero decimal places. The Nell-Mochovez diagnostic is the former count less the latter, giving -16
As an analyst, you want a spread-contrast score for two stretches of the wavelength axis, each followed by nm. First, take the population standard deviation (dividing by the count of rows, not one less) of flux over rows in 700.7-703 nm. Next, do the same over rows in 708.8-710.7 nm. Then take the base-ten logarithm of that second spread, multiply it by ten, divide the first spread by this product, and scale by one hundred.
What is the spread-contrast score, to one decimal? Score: -4.3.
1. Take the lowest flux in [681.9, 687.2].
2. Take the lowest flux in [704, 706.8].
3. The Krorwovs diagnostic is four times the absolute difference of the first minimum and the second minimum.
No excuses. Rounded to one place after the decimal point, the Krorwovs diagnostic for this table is 2.0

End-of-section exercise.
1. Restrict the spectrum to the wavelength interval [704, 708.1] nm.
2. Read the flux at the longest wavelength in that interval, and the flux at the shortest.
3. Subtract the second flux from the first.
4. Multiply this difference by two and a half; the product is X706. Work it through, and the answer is 0.55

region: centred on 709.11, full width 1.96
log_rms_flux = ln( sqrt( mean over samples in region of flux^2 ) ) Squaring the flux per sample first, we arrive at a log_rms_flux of 1.91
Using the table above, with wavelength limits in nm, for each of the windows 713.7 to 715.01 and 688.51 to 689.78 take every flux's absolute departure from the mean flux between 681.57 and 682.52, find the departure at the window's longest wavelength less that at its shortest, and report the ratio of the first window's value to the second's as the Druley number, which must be 3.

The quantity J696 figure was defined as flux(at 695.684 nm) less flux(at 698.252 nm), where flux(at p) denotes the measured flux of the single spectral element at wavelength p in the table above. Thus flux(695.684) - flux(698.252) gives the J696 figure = -0.23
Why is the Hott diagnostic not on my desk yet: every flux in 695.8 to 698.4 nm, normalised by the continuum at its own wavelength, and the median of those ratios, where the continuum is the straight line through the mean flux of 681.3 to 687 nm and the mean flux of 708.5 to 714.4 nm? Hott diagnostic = 0.961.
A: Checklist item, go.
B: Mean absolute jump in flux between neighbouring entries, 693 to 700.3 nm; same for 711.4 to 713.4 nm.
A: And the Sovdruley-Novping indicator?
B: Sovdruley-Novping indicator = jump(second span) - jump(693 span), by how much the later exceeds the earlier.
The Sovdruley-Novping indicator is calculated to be 0.21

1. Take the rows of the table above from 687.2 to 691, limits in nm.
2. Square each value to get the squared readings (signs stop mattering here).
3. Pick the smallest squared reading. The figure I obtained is 46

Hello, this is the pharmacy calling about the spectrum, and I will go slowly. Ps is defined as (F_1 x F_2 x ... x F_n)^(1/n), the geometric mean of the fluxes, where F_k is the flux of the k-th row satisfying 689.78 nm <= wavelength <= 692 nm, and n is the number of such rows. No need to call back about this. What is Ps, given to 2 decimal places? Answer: 7.01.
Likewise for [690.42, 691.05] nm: 6.96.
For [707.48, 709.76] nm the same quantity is 6.85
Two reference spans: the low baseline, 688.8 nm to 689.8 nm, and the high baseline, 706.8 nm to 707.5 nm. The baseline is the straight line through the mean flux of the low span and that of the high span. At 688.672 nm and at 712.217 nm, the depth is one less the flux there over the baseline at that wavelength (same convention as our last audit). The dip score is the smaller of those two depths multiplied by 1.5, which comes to -0.36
